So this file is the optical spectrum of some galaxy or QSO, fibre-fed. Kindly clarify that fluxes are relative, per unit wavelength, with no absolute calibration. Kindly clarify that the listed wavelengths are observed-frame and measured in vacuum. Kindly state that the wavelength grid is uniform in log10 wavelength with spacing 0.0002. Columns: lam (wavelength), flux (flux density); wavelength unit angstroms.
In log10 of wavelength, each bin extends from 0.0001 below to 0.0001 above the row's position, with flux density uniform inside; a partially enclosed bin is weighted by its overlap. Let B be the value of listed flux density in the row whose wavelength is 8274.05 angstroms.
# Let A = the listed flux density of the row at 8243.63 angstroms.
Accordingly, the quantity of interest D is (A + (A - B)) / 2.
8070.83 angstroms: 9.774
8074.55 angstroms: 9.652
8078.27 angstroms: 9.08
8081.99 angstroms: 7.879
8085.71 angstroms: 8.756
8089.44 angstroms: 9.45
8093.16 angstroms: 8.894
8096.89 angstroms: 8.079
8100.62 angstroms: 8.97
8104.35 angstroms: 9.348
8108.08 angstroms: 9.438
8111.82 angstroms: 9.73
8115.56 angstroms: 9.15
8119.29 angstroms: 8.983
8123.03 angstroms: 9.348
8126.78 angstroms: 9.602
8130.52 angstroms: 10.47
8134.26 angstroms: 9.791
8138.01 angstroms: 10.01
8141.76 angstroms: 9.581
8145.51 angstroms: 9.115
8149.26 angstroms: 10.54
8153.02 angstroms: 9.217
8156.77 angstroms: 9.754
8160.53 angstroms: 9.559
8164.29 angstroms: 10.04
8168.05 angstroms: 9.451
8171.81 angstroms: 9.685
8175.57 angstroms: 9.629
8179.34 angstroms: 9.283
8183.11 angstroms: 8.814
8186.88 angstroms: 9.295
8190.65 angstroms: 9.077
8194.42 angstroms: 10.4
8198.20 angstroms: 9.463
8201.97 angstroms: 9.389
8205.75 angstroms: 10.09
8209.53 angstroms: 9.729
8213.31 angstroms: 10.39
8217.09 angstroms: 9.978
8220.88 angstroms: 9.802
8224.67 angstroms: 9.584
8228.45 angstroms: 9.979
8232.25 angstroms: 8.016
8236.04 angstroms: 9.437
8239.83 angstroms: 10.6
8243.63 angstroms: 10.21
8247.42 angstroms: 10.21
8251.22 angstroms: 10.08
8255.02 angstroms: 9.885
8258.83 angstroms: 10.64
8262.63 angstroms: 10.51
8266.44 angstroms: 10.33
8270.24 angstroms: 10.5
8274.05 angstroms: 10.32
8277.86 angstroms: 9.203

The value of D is 5.05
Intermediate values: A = 10.21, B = 10.32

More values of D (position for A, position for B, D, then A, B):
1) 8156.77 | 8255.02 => 4.81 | 9.754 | 9.885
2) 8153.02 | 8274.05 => 4.06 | 9.217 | 10.32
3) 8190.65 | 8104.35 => 4.40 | 9.077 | 9.348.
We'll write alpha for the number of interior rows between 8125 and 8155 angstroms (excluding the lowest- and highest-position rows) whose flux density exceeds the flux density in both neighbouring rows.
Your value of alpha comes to 3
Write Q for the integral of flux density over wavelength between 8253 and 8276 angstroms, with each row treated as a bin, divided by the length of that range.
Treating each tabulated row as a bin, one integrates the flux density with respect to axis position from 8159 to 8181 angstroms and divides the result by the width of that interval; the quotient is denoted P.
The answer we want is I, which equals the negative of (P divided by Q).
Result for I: -0.93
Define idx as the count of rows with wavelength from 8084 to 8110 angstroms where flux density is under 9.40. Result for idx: 5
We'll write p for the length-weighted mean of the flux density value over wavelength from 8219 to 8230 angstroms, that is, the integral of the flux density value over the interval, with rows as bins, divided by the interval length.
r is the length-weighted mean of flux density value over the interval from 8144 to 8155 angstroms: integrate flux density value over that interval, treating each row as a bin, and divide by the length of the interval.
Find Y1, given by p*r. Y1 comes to 94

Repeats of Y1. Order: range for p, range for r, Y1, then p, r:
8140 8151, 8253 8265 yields 101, 9.74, 10.3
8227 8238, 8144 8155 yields 88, 9.12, 9.6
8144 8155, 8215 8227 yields 95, 9.64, 9.8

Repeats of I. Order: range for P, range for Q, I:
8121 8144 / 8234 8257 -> -0.97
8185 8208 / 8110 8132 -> -1.01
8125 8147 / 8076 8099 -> -1.12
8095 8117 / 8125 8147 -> -0.93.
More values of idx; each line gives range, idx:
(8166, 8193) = 4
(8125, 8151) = 1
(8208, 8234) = 1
